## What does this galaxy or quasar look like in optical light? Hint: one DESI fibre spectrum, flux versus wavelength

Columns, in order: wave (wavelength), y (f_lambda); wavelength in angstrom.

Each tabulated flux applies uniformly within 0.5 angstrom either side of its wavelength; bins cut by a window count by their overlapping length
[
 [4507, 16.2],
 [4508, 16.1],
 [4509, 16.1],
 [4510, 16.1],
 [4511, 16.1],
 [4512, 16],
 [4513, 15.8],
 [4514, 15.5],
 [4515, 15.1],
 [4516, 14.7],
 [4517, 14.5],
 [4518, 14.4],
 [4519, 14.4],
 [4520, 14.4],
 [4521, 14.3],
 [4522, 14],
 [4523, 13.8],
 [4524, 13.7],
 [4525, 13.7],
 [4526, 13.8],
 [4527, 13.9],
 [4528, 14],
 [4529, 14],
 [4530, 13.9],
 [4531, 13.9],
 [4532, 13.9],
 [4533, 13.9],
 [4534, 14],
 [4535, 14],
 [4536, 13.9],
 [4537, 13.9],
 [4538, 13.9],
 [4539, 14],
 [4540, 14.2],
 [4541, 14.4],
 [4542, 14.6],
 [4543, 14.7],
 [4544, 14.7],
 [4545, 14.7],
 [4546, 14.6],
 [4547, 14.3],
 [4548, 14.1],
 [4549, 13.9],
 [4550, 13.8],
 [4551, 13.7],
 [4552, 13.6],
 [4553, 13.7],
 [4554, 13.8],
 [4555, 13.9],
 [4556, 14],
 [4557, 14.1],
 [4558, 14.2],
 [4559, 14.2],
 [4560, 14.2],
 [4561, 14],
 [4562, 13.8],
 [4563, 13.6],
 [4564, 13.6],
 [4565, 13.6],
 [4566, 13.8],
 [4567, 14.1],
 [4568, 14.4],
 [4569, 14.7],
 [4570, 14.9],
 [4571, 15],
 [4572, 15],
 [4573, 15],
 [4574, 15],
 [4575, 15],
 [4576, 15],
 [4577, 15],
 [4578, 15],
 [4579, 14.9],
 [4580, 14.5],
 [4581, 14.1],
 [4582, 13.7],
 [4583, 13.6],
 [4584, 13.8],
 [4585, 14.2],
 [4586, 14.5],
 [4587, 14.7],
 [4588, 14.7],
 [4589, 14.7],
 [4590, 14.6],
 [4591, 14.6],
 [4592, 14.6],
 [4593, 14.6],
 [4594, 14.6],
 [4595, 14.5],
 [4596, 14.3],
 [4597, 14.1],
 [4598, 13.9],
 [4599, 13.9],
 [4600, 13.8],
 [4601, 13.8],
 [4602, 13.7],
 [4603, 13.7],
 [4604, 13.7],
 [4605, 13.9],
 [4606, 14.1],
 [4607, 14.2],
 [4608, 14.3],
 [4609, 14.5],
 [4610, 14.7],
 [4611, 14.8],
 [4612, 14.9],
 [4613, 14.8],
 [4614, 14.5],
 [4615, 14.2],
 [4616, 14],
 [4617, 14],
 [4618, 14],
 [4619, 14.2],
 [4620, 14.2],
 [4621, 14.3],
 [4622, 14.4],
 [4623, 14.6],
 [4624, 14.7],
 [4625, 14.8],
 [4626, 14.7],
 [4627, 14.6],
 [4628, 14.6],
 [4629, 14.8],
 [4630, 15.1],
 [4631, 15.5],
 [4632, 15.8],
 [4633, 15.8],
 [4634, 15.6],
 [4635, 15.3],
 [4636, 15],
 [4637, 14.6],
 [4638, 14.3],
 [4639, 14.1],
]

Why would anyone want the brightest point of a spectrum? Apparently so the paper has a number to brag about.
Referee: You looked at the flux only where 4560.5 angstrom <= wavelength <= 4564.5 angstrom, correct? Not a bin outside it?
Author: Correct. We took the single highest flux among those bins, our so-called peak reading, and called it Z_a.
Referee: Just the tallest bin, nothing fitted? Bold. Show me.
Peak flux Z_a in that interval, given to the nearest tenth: 14.0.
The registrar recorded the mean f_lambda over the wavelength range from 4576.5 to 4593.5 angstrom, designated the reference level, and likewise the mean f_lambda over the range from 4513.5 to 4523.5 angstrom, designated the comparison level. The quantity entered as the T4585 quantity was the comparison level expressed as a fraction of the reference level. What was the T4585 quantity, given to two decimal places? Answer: 1.00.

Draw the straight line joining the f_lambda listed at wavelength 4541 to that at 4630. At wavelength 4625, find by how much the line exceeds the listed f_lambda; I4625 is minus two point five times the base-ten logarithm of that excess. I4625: 1.5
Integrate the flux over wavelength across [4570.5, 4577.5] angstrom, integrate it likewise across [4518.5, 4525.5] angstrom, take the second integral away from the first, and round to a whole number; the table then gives 7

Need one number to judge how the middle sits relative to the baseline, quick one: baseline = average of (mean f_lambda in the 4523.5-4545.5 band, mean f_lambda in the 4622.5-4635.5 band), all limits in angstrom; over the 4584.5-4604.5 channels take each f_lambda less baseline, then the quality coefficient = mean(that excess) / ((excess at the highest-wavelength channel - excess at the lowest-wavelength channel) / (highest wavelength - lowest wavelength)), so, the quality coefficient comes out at 12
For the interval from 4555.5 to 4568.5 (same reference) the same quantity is -18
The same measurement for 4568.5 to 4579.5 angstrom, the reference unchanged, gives 19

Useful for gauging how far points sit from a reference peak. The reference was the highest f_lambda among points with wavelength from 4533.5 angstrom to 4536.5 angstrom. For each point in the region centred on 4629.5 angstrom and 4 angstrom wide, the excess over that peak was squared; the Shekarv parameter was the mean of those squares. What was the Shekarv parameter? 1.1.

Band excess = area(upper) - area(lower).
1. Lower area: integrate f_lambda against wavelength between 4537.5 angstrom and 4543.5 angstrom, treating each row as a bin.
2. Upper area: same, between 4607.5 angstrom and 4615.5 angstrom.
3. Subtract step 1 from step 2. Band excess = 31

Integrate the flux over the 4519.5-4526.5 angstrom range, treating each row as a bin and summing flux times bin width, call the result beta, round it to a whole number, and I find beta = 98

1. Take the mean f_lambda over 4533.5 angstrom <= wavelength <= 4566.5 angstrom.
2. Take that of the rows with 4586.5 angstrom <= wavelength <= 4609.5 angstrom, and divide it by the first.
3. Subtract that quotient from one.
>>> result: -0.014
